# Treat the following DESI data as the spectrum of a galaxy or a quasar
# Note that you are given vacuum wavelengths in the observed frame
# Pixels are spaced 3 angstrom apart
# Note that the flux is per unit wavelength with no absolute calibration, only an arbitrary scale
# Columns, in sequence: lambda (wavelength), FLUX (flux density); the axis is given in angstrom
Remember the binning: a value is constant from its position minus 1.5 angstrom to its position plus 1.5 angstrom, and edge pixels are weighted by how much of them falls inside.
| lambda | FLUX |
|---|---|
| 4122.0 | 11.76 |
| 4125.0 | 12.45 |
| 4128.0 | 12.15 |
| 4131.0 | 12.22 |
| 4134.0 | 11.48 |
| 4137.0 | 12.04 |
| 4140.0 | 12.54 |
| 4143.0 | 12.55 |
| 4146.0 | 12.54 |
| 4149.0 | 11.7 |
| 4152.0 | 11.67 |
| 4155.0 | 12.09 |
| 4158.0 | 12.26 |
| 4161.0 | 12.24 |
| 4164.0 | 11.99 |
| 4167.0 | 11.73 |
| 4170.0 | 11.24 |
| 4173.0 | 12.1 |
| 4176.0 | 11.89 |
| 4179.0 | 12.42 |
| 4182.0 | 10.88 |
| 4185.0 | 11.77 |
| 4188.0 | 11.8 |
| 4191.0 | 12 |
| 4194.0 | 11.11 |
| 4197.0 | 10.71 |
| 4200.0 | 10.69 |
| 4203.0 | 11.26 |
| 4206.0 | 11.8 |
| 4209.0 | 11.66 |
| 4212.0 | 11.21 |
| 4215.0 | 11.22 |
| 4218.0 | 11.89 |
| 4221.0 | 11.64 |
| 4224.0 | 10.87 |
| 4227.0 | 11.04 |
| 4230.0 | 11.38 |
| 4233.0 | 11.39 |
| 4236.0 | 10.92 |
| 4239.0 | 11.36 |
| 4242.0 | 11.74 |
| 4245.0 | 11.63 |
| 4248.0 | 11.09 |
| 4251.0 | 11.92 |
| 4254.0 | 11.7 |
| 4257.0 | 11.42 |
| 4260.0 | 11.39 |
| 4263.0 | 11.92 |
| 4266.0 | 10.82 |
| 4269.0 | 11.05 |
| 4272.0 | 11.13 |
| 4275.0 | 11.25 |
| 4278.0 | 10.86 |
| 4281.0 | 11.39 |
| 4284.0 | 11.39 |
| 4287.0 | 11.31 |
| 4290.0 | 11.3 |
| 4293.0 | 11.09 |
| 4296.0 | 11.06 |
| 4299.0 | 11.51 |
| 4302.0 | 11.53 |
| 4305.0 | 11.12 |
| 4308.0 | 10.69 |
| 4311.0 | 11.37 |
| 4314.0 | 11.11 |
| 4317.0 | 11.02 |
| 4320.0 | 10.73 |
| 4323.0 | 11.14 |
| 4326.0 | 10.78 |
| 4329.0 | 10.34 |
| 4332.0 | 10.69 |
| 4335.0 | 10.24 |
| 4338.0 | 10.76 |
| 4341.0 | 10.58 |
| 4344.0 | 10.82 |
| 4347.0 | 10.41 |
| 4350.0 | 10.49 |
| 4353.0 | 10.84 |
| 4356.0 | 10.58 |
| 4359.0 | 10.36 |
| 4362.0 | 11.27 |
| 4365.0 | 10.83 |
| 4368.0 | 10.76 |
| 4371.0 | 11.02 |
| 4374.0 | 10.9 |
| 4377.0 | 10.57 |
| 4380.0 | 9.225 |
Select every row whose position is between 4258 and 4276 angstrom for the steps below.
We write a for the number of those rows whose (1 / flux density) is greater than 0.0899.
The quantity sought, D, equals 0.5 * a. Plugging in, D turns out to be 1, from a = 2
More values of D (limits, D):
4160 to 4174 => 0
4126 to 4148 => 0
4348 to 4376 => 4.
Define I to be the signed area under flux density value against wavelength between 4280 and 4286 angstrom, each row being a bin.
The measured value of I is 68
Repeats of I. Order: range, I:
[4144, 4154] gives 120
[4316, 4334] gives 194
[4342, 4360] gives 191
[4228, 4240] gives 135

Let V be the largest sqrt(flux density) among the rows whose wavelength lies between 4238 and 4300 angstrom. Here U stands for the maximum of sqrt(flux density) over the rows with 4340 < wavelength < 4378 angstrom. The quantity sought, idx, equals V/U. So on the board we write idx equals 1.03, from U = 3.36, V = 3.45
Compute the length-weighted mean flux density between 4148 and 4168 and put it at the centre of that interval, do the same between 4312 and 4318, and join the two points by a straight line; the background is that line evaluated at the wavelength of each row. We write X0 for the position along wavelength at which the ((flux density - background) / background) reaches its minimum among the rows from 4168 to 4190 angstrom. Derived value 4182.0 angstrom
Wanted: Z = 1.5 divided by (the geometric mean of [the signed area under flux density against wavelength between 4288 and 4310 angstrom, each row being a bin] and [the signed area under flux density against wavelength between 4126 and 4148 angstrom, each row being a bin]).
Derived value 0.0058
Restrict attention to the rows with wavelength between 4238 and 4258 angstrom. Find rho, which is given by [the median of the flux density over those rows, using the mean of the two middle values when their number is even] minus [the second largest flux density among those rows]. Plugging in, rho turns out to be -0.11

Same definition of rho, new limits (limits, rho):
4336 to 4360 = -0.24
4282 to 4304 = -0.20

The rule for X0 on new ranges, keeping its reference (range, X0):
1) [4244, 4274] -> 4266.0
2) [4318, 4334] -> 4329.0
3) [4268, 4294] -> 4278.0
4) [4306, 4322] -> 4308.0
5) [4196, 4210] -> 4200.0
